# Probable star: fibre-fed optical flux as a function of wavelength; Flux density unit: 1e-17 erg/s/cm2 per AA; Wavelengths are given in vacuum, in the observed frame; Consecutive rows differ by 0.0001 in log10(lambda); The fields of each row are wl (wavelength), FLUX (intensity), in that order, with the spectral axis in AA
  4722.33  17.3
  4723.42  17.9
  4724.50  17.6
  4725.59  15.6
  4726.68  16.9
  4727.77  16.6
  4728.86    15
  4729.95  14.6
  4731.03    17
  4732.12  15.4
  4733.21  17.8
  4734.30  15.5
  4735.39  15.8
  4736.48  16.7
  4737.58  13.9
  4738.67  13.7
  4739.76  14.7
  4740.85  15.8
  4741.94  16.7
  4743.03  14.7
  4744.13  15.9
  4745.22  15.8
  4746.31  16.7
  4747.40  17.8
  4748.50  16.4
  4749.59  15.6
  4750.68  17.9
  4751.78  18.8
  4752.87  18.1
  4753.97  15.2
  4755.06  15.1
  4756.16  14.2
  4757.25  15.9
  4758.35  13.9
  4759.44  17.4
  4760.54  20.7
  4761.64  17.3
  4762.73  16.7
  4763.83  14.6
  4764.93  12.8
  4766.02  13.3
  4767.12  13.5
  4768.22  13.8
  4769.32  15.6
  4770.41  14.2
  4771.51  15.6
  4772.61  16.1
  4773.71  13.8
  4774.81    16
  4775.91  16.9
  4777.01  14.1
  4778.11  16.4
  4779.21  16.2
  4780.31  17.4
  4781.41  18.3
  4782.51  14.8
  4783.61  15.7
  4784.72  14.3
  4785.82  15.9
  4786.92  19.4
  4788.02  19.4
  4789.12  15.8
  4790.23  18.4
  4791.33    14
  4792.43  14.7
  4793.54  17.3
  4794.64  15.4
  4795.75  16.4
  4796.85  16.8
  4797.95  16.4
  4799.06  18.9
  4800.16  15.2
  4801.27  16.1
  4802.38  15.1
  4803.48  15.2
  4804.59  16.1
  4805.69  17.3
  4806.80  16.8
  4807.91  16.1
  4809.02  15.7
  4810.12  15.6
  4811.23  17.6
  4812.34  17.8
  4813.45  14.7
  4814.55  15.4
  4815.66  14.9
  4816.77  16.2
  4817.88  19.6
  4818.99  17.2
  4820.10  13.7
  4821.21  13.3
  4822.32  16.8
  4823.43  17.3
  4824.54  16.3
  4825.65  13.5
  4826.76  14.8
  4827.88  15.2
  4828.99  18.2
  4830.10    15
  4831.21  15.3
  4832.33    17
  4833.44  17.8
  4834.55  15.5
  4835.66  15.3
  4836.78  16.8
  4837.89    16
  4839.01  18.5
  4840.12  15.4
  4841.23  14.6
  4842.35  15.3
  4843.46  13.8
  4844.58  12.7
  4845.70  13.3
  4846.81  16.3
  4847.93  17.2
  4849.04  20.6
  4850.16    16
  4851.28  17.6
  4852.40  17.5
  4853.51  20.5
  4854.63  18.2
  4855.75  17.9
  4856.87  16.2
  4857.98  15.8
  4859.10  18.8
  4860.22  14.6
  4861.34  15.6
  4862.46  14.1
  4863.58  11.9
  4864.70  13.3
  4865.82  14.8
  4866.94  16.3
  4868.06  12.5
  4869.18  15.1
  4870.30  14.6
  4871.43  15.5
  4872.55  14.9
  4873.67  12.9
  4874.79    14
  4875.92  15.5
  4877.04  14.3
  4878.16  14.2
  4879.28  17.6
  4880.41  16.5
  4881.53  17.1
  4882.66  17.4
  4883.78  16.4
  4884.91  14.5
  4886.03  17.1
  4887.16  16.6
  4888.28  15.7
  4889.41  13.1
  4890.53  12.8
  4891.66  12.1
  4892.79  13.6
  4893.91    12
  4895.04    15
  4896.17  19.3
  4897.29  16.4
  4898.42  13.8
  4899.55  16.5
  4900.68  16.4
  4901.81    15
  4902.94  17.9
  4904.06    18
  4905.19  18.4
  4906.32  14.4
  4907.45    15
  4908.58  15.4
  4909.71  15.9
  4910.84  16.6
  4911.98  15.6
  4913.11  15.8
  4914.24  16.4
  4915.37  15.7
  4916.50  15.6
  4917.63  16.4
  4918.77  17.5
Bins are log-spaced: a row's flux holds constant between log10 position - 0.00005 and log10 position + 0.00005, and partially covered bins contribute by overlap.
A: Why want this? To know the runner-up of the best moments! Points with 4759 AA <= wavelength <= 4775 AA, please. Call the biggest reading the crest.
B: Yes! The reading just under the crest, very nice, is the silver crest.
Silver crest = 17.4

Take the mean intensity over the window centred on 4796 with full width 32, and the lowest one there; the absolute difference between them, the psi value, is 2.42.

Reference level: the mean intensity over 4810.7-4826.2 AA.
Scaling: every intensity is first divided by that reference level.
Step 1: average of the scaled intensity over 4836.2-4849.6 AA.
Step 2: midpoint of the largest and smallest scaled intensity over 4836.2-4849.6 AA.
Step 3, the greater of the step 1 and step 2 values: 1.04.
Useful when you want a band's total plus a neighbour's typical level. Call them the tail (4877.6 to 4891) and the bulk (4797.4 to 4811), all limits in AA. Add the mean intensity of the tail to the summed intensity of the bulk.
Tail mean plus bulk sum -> 210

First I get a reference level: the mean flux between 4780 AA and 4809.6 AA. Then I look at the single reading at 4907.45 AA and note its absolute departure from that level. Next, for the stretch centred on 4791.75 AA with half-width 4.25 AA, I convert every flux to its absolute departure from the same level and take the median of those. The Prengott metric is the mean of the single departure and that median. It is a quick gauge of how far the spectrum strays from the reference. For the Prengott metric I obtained 1.4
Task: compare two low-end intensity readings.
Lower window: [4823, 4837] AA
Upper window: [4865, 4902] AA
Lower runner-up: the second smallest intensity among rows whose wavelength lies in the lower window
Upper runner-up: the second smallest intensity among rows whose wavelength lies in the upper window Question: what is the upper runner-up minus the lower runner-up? -2.7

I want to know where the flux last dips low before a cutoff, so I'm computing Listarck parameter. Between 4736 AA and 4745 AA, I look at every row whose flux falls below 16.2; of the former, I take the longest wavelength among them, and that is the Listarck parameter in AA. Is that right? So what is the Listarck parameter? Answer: 4744.13 AA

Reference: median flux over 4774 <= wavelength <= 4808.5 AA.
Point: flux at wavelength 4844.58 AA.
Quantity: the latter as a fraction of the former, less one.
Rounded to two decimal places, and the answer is -0.21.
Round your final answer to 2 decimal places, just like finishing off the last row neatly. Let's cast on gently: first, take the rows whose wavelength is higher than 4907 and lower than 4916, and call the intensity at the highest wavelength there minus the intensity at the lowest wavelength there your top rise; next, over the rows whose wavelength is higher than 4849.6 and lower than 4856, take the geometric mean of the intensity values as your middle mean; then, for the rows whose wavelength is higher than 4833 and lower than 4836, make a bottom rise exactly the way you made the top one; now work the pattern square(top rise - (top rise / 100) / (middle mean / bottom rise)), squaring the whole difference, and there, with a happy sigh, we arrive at 0.49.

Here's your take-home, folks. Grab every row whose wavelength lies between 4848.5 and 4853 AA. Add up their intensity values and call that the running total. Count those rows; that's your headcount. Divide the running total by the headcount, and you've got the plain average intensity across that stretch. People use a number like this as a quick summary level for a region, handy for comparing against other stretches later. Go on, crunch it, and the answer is 17.9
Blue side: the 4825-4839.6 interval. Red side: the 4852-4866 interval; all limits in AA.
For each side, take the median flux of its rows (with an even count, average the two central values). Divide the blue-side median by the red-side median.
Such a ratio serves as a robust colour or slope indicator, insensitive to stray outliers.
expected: 0.98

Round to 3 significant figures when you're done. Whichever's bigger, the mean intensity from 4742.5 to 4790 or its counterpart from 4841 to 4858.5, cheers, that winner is 16.5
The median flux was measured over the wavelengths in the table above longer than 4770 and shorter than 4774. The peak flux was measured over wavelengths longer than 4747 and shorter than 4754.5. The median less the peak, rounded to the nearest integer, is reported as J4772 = -4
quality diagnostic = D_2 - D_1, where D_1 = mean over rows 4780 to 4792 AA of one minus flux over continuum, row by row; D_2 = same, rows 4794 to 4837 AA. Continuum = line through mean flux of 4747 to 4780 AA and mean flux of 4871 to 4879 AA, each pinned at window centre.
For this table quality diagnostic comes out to 0.012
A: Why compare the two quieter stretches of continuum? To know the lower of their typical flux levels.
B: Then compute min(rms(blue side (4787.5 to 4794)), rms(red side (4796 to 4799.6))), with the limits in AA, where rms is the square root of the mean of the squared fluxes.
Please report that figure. 16.7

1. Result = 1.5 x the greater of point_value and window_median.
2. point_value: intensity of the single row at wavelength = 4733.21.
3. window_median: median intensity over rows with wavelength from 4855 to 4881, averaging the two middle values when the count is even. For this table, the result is 26.7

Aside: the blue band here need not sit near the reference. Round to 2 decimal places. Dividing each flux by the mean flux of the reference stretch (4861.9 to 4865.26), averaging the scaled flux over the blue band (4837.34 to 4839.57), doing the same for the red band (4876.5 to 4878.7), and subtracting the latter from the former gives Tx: 0.23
